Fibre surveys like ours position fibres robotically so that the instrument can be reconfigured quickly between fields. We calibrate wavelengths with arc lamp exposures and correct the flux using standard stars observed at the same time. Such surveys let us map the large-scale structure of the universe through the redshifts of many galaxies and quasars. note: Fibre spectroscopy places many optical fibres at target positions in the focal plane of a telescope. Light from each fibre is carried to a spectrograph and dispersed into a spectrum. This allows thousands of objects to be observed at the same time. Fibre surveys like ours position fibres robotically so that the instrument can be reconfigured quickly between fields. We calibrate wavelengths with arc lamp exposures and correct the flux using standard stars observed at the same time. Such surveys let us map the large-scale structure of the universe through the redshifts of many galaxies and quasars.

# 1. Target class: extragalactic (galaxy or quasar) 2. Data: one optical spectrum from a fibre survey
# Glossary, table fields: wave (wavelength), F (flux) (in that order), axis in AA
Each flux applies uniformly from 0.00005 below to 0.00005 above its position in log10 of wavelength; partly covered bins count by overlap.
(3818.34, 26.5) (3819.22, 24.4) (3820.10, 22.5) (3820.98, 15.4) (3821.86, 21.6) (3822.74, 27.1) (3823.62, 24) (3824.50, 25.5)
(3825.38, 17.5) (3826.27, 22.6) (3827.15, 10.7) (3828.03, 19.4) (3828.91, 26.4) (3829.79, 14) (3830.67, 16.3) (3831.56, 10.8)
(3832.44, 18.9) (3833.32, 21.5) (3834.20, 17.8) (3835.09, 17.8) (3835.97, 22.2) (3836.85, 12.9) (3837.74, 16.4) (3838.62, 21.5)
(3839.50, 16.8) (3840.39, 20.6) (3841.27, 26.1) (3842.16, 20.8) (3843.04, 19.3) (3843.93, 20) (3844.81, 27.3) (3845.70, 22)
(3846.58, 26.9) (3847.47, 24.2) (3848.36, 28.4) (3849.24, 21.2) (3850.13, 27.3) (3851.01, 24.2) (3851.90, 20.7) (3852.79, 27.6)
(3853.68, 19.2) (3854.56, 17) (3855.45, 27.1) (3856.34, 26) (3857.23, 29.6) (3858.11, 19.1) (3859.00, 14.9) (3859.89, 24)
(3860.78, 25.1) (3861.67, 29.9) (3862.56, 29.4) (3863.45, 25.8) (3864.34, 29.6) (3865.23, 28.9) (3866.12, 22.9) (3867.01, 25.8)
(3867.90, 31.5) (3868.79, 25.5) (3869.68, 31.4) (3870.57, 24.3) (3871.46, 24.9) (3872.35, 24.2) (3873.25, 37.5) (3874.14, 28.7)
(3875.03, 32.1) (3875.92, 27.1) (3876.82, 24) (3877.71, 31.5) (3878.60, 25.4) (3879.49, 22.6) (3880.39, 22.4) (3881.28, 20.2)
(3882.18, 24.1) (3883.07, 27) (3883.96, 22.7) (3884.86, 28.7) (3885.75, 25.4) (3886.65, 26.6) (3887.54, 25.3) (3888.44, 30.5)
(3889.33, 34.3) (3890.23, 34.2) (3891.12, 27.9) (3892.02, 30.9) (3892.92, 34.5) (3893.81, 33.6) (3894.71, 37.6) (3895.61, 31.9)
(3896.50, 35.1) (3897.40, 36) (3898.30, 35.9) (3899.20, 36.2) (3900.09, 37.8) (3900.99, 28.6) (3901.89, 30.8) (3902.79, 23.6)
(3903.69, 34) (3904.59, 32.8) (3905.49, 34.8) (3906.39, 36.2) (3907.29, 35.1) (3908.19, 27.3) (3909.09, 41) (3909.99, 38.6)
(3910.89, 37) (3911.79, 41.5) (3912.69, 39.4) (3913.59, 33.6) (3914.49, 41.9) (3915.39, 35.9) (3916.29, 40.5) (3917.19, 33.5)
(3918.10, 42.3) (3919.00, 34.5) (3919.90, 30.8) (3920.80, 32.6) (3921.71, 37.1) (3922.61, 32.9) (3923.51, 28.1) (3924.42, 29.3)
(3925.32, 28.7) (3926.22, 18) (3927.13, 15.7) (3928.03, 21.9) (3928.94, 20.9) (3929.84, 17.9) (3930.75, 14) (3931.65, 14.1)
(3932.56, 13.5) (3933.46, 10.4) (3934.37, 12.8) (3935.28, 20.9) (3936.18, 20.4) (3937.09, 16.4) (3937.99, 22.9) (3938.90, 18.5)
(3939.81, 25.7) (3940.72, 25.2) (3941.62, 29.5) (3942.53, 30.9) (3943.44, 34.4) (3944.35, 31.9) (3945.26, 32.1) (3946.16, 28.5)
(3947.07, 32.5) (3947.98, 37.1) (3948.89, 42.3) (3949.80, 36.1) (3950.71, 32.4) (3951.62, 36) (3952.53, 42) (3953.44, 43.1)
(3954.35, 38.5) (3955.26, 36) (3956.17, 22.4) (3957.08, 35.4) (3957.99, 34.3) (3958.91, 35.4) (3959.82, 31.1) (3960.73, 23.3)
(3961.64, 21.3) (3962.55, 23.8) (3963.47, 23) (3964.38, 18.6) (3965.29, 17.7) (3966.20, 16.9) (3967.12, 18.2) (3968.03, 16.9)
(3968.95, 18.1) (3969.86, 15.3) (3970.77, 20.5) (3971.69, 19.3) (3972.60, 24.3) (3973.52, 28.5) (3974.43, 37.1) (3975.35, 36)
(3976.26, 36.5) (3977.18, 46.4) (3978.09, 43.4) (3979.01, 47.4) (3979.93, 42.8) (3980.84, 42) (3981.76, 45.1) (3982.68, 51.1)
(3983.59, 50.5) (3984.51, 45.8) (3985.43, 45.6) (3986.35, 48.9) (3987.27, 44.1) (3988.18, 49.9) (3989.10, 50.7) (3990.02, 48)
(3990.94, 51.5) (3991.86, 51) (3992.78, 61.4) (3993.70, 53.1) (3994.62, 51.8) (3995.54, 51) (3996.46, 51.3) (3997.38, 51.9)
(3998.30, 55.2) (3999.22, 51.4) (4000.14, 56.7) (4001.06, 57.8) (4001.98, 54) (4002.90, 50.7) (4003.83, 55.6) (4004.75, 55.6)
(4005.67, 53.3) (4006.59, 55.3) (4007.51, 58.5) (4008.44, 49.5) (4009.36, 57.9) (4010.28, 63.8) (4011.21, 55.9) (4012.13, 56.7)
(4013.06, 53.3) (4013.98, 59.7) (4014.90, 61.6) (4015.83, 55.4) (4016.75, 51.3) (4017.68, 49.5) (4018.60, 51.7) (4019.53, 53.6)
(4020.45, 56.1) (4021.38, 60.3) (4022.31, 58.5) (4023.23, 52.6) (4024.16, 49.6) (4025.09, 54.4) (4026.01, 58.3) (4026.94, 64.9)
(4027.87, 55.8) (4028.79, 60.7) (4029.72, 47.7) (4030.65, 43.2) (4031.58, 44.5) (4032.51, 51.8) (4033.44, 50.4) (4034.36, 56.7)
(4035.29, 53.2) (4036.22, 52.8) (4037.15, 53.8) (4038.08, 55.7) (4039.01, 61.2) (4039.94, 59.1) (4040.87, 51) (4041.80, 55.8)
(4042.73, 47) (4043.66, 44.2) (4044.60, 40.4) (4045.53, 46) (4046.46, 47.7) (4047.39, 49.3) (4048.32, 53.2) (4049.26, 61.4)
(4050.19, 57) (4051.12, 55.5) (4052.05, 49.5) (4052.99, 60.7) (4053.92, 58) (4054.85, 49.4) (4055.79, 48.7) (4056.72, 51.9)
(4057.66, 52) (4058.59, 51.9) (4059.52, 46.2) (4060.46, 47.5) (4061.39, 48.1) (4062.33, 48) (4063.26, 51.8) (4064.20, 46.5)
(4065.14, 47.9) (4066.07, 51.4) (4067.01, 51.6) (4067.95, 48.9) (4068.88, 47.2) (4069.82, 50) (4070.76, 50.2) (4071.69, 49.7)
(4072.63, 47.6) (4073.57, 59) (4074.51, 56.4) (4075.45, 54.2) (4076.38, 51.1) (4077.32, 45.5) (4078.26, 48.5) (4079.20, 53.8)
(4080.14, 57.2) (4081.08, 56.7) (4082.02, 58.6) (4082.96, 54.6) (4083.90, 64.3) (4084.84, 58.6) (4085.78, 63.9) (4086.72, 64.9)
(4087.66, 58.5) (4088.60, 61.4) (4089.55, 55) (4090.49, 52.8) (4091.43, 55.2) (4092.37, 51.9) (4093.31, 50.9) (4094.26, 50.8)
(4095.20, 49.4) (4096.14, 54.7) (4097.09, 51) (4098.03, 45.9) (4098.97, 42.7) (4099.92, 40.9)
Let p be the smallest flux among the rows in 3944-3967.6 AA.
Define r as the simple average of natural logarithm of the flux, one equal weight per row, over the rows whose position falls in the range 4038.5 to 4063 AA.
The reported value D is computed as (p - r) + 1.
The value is 14.0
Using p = 16.9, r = 3.94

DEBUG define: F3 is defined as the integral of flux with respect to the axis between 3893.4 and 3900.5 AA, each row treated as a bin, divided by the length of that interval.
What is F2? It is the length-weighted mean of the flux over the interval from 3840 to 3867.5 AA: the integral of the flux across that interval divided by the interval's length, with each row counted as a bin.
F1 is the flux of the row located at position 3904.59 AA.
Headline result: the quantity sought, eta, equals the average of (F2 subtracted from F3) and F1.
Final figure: 22.0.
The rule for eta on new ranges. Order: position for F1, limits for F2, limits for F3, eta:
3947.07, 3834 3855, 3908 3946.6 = 19.4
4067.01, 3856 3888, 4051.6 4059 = 39.1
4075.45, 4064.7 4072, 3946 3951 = 19.9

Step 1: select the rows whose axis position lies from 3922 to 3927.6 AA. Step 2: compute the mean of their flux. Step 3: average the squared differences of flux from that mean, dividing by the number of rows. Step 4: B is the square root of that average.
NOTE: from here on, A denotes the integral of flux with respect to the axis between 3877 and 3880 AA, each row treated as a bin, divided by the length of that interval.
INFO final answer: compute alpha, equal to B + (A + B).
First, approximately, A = 26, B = 6.3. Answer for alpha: 39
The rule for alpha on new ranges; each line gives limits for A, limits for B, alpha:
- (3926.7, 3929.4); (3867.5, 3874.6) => 28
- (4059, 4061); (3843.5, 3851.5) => 53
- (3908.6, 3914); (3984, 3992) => 44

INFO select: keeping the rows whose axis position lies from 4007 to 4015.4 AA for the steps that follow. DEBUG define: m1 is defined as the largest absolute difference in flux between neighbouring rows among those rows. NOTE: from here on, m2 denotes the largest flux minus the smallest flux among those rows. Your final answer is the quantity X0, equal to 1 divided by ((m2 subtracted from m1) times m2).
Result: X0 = -0.013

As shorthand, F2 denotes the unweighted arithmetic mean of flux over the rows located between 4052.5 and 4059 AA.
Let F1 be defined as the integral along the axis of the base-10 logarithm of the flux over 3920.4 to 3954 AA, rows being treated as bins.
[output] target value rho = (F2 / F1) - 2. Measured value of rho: -0.9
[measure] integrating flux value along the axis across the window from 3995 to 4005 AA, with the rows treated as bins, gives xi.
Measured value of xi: 537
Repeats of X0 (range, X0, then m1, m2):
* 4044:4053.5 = -0.005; 11.2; 21.0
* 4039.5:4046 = -0.005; 8.8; 18.7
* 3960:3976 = -0.003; 8.6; 21.8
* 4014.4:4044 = -0.005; 13.0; 21.7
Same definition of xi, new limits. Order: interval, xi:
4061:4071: 492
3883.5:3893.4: 289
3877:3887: 251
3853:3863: 238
